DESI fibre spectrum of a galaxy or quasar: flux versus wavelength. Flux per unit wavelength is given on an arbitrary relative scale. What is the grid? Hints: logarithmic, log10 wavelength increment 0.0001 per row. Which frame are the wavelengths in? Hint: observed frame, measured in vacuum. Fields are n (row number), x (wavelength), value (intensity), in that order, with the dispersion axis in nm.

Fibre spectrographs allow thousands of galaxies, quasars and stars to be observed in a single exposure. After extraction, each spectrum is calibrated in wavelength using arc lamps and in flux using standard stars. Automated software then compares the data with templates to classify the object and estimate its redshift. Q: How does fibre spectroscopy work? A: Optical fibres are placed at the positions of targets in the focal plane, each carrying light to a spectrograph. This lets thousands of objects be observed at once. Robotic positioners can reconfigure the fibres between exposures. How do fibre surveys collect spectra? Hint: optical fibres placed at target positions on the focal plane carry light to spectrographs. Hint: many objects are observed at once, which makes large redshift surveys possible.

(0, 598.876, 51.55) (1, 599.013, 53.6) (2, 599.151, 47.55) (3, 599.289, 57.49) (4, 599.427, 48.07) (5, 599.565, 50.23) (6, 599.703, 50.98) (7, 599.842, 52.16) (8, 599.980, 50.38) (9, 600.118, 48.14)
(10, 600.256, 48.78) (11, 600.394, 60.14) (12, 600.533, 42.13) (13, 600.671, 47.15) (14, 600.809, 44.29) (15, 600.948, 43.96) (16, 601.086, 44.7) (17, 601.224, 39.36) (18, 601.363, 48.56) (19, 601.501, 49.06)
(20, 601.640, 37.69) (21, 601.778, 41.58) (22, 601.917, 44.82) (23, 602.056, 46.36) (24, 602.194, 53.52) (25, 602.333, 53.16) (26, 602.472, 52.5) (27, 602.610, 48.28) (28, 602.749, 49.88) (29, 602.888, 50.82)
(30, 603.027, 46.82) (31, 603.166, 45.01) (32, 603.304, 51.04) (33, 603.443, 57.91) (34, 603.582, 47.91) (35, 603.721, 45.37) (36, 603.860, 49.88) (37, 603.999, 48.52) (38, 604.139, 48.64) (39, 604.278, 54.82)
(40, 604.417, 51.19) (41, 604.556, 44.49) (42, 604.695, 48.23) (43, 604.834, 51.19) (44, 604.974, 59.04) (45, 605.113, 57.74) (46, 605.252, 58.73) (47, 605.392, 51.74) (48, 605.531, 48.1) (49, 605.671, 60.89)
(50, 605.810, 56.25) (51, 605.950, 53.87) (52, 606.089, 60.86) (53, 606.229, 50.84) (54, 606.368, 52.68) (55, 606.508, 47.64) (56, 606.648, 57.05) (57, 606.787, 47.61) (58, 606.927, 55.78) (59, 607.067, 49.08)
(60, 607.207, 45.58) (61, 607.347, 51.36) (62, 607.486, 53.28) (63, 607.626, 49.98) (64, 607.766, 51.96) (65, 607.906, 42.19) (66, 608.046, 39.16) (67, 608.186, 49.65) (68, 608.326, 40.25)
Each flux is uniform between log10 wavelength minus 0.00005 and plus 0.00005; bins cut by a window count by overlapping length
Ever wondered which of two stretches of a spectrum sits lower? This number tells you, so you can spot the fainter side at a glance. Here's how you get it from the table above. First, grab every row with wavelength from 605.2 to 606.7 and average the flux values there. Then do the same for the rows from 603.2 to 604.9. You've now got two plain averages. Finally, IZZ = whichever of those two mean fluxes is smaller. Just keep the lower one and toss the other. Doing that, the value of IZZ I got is 49.9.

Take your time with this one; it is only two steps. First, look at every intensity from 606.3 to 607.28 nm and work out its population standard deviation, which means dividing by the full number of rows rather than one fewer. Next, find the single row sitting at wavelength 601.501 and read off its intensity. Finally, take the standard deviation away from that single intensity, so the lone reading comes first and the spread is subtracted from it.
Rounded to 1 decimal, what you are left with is 45.0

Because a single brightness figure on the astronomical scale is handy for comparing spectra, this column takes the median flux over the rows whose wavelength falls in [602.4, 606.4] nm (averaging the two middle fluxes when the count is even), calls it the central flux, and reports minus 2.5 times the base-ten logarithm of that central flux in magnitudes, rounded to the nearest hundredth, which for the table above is -4.27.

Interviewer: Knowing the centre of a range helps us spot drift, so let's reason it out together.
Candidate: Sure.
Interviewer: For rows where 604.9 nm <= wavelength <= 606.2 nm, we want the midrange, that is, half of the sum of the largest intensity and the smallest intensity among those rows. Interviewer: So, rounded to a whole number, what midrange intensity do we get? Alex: 54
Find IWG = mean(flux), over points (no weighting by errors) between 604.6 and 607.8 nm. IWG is 53.0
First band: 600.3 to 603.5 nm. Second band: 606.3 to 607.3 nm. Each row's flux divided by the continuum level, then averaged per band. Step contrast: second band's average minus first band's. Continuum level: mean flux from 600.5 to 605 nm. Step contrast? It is 0.062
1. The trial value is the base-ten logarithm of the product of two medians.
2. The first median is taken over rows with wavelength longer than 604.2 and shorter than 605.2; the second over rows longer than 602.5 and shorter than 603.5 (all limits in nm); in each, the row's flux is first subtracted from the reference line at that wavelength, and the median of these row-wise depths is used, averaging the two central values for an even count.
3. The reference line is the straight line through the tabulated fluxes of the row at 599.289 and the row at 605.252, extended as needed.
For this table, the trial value 1.8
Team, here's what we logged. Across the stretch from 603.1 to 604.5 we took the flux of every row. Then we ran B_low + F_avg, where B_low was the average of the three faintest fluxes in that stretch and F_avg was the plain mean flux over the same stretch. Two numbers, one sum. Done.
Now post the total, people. 96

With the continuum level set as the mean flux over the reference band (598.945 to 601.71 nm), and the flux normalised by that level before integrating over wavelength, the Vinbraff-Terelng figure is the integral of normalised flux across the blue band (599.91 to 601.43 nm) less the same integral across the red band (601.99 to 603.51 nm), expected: -0.11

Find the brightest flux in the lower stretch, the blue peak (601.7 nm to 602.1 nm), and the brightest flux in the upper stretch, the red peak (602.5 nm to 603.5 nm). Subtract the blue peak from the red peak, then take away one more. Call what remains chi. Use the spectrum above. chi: 11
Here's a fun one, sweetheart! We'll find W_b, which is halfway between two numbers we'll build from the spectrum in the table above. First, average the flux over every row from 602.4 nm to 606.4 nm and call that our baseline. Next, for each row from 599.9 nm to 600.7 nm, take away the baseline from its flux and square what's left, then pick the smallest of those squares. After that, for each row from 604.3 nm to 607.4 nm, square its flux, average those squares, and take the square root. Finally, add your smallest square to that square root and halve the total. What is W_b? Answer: 27.5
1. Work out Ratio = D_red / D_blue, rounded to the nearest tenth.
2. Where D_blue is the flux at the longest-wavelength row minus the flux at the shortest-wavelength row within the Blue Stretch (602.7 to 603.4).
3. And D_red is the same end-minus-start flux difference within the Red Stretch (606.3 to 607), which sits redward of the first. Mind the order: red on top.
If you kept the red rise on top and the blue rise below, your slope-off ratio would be 2.7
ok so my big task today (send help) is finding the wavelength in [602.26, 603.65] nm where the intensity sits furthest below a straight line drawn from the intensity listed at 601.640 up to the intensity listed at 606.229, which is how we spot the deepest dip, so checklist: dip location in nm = 603.166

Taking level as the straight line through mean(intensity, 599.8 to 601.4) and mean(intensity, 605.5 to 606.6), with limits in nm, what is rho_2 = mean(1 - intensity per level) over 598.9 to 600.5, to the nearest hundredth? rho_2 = -0.11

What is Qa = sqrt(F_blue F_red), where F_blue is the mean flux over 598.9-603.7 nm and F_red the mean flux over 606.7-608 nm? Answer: 49.1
